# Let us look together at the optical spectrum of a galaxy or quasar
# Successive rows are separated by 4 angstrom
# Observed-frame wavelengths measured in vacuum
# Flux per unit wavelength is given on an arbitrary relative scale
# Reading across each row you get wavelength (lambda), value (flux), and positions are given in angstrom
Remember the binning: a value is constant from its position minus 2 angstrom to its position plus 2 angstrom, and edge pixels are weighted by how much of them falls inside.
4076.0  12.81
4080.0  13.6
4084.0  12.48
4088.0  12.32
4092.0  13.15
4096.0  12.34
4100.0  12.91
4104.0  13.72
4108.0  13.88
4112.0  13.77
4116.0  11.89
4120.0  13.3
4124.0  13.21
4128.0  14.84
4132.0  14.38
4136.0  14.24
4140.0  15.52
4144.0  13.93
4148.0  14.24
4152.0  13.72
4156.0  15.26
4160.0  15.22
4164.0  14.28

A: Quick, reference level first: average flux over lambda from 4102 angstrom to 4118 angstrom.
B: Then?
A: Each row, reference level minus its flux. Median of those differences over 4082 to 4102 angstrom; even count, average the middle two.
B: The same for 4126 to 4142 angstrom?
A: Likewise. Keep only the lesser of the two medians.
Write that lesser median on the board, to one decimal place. -1.3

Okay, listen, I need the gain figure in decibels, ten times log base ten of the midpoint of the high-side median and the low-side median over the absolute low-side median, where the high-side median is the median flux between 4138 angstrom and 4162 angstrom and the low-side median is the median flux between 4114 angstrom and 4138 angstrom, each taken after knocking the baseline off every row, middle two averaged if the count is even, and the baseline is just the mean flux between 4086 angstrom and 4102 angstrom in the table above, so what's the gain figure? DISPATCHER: 1.6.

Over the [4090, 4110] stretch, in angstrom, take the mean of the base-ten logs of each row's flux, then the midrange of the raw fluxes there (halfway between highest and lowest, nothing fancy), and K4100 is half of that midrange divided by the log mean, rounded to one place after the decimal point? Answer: 5.9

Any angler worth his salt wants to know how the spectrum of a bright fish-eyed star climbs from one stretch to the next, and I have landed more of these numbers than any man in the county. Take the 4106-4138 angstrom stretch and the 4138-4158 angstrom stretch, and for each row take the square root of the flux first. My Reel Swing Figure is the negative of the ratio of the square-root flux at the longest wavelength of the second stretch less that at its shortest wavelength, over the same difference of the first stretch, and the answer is 0.7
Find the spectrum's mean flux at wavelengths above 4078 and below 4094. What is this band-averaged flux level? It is 12.9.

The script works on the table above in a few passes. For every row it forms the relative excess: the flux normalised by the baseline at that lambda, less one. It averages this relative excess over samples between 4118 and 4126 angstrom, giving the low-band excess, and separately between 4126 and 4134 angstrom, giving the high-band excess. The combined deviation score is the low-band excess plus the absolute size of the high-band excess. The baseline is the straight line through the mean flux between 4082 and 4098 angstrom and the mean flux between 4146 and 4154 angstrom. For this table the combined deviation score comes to 0.076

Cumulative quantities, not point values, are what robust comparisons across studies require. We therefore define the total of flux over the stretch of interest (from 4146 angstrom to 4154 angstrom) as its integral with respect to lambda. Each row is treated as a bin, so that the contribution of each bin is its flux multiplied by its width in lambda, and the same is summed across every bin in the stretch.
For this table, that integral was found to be 112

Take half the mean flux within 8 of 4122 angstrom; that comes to 6.7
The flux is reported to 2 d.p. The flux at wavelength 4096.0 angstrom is 12.34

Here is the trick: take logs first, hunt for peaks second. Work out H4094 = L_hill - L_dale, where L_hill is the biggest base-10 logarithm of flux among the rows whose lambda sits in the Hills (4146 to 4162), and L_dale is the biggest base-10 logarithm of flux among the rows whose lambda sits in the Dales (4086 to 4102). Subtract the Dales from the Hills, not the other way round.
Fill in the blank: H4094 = 0.06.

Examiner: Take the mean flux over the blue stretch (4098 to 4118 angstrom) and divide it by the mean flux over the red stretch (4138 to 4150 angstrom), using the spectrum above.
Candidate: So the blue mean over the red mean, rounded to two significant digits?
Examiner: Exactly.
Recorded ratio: 0.91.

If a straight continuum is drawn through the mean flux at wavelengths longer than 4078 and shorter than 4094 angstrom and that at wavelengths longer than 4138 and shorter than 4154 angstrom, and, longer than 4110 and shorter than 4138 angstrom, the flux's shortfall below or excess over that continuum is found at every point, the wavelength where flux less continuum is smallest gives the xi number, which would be 4116.0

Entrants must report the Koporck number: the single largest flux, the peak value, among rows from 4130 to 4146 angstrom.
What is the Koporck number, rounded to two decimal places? 15.52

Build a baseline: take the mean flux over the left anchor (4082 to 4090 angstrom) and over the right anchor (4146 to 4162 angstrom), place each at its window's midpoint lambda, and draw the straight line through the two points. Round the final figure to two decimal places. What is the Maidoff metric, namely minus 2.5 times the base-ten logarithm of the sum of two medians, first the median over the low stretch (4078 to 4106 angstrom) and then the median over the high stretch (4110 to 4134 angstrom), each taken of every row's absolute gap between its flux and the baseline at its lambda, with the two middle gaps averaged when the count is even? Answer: 0.13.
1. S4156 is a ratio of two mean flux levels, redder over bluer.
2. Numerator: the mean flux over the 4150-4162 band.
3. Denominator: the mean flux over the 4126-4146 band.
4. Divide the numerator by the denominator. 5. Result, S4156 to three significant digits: 1.01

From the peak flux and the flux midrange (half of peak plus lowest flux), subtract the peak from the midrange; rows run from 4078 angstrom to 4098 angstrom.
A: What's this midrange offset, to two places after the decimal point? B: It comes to -0.64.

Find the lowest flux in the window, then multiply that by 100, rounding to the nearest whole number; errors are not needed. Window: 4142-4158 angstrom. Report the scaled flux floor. 1372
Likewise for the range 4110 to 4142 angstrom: 1189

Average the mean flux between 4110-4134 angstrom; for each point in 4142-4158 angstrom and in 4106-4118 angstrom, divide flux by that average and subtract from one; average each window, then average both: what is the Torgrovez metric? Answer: -0.012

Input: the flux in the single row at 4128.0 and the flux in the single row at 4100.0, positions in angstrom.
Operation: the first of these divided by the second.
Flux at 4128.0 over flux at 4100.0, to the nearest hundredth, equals 1.15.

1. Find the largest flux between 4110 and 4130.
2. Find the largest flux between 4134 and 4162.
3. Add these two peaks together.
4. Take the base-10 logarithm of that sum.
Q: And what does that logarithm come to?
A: 1.48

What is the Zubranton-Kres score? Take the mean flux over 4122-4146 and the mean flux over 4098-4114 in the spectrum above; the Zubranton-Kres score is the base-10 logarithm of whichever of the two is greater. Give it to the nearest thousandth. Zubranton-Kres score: 1.157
